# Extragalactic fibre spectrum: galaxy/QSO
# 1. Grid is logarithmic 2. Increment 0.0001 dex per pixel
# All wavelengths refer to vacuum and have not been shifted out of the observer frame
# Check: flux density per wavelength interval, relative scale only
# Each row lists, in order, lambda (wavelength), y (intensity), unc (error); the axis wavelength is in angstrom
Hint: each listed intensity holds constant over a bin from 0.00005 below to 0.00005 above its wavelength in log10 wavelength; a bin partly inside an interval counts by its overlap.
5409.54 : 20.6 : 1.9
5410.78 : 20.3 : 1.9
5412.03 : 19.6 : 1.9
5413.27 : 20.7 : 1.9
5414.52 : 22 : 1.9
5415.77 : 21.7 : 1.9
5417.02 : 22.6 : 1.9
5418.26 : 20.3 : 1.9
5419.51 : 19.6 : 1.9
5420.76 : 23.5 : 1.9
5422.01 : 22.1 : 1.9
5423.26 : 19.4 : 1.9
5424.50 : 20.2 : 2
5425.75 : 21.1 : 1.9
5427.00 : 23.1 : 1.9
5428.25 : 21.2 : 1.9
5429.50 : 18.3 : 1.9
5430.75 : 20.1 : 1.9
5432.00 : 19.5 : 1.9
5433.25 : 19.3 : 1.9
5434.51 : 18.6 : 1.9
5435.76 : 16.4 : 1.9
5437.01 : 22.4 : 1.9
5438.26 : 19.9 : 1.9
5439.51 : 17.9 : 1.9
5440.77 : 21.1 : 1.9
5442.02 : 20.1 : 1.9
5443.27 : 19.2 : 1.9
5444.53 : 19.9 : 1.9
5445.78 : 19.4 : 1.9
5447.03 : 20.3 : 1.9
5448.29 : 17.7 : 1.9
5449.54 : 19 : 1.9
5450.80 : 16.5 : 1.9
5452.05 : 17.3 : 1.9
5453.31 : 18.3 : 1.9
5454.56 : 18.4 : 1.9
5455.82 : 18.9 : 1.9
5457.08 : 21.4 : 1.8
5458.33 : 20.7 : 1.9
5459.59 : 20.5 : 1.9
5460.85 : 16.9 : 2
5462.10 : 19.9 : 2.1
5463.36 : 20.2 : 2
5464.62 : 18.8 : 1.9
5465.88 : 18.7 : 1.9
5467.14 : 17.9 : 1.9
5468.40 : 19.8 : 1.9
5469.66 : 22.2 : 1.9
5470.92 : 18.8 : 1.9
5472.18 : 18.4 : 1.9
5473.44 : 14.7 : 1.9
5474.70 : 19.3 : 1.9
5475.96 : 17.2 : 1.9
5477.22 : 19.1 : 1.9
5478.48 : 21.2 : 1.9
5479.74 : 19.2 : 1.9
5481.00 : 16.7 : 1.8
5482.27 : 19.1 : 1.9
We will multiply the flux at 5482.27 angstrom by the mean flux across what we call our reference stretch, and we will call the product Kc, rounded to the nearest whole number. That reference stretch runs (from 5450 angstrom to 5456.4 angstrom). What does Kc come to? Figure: 342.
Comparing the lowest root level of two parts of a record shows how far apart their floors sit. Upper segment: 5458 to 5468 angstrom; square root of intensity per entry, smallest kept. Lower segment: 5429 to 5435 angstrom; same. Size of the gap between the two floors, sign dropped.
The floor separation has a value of 0.17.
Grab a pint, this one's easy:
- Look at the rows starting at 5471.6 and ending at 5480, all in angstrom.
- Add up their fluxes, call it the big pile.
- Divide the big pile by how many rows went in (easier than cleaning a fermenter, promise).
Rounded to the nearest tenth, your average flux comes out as 18.4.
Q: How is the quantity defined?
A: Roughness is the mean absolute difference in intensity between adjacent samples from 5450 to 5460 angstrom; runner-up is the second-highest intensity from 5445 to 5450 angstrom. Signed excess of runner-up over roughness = 18.6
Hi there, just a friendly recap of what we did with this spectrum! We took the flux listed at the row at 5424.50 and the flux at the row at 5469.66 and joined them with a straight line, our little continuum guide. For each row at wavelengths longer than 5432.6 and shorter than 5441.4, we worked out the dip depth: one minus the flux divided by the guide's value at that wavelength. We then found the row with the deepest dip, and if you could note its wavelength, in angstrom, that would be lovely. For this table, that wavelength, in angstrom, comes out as 5435.76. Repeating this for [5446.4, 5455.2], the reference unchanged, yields 5450.80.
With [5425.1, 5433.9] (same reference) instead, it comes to 5429.50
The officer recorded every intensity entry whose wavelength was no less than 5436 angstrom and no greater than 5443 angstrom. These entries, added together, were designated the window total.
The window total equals 101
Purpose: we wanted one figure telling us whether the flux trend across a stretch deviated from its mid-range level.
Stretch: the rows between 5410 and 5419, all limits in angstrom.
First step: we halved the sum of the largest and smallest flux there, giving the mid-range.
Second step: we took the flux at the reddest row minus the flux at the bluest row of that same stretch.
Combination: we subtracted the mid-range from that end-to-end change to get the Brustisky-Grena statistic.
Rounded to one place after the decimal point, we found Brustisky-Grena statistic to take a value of -21.1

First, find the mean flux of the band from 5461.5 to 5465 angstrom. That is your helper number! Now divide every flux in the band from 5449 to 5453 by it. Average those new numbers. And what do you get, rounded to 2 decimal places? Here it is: 0.90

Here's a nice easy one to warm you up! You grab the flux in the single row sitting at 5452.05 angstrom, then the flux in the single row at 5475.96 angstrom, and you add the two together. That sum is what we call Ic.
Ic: 34.5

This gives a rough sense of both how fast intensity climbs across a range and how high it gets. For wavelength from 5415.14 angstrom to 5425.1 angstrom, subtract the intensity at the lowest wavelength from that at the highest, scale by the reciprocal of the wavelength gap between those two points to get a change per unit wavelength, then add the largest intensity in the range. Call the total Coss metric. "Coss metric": 23.3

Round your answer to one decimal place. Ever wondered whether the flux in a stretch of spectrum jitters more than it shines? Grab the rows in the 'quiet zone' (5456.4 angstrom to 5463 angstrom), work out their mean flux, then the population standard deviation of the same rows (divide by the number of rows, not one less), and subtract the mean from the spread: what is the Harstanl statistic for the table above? -18.3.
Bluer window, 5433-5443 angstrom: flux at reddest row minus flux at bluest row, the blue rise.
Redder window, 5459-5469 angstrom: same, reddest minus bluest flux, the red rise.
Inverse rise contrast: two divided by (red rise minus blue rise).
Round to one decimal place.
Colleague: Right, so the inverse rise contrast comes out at -1.3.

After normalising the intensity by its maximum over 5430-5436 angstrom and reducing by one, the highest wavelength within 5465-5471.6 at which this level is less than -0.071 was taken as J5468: 5467.14 angstrom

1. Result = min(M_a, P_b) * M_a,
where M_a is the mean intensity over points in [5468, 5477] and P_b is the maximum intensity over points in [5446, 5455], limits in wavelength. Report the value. 347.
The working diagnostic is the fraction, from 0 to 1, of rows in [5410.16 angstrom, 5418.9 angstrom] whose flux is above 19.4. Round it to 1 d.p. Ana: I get 1.0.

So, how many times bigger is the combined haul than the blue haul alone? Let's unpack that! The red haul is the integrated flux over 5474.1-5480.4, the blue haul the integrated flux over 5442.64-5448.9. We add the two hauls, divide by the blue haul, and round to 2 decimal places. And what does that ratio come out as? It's 2.00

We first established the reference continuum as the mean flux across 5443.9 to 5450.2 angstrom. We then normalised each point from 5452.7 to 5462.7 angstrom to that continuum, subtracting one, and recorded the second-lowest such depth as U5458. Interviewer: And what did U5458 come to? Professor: -0.05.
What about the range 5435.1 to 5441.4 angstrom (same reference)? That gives -0.07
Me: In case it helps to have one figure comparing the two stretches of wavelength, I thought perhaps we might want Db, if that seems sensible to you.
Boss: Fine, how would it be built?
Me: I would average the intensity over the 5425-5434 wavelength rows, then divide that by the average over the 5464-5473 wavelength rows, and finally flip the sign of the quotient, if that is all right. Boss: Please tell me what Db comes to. -1.06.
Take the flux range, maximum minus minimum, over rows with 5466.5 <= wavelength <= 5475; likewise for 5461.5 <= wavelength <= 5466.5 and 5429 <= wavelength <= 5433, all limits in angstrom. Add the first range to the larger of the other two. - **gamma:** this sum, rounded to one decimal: 9.3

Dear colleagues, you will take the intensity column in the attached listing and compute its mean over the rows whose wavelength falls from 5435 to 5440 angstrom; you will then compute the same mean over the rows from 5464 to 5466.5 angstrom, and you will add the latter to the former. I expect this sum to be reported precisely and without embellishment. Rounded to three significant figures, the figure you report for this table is 37.9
